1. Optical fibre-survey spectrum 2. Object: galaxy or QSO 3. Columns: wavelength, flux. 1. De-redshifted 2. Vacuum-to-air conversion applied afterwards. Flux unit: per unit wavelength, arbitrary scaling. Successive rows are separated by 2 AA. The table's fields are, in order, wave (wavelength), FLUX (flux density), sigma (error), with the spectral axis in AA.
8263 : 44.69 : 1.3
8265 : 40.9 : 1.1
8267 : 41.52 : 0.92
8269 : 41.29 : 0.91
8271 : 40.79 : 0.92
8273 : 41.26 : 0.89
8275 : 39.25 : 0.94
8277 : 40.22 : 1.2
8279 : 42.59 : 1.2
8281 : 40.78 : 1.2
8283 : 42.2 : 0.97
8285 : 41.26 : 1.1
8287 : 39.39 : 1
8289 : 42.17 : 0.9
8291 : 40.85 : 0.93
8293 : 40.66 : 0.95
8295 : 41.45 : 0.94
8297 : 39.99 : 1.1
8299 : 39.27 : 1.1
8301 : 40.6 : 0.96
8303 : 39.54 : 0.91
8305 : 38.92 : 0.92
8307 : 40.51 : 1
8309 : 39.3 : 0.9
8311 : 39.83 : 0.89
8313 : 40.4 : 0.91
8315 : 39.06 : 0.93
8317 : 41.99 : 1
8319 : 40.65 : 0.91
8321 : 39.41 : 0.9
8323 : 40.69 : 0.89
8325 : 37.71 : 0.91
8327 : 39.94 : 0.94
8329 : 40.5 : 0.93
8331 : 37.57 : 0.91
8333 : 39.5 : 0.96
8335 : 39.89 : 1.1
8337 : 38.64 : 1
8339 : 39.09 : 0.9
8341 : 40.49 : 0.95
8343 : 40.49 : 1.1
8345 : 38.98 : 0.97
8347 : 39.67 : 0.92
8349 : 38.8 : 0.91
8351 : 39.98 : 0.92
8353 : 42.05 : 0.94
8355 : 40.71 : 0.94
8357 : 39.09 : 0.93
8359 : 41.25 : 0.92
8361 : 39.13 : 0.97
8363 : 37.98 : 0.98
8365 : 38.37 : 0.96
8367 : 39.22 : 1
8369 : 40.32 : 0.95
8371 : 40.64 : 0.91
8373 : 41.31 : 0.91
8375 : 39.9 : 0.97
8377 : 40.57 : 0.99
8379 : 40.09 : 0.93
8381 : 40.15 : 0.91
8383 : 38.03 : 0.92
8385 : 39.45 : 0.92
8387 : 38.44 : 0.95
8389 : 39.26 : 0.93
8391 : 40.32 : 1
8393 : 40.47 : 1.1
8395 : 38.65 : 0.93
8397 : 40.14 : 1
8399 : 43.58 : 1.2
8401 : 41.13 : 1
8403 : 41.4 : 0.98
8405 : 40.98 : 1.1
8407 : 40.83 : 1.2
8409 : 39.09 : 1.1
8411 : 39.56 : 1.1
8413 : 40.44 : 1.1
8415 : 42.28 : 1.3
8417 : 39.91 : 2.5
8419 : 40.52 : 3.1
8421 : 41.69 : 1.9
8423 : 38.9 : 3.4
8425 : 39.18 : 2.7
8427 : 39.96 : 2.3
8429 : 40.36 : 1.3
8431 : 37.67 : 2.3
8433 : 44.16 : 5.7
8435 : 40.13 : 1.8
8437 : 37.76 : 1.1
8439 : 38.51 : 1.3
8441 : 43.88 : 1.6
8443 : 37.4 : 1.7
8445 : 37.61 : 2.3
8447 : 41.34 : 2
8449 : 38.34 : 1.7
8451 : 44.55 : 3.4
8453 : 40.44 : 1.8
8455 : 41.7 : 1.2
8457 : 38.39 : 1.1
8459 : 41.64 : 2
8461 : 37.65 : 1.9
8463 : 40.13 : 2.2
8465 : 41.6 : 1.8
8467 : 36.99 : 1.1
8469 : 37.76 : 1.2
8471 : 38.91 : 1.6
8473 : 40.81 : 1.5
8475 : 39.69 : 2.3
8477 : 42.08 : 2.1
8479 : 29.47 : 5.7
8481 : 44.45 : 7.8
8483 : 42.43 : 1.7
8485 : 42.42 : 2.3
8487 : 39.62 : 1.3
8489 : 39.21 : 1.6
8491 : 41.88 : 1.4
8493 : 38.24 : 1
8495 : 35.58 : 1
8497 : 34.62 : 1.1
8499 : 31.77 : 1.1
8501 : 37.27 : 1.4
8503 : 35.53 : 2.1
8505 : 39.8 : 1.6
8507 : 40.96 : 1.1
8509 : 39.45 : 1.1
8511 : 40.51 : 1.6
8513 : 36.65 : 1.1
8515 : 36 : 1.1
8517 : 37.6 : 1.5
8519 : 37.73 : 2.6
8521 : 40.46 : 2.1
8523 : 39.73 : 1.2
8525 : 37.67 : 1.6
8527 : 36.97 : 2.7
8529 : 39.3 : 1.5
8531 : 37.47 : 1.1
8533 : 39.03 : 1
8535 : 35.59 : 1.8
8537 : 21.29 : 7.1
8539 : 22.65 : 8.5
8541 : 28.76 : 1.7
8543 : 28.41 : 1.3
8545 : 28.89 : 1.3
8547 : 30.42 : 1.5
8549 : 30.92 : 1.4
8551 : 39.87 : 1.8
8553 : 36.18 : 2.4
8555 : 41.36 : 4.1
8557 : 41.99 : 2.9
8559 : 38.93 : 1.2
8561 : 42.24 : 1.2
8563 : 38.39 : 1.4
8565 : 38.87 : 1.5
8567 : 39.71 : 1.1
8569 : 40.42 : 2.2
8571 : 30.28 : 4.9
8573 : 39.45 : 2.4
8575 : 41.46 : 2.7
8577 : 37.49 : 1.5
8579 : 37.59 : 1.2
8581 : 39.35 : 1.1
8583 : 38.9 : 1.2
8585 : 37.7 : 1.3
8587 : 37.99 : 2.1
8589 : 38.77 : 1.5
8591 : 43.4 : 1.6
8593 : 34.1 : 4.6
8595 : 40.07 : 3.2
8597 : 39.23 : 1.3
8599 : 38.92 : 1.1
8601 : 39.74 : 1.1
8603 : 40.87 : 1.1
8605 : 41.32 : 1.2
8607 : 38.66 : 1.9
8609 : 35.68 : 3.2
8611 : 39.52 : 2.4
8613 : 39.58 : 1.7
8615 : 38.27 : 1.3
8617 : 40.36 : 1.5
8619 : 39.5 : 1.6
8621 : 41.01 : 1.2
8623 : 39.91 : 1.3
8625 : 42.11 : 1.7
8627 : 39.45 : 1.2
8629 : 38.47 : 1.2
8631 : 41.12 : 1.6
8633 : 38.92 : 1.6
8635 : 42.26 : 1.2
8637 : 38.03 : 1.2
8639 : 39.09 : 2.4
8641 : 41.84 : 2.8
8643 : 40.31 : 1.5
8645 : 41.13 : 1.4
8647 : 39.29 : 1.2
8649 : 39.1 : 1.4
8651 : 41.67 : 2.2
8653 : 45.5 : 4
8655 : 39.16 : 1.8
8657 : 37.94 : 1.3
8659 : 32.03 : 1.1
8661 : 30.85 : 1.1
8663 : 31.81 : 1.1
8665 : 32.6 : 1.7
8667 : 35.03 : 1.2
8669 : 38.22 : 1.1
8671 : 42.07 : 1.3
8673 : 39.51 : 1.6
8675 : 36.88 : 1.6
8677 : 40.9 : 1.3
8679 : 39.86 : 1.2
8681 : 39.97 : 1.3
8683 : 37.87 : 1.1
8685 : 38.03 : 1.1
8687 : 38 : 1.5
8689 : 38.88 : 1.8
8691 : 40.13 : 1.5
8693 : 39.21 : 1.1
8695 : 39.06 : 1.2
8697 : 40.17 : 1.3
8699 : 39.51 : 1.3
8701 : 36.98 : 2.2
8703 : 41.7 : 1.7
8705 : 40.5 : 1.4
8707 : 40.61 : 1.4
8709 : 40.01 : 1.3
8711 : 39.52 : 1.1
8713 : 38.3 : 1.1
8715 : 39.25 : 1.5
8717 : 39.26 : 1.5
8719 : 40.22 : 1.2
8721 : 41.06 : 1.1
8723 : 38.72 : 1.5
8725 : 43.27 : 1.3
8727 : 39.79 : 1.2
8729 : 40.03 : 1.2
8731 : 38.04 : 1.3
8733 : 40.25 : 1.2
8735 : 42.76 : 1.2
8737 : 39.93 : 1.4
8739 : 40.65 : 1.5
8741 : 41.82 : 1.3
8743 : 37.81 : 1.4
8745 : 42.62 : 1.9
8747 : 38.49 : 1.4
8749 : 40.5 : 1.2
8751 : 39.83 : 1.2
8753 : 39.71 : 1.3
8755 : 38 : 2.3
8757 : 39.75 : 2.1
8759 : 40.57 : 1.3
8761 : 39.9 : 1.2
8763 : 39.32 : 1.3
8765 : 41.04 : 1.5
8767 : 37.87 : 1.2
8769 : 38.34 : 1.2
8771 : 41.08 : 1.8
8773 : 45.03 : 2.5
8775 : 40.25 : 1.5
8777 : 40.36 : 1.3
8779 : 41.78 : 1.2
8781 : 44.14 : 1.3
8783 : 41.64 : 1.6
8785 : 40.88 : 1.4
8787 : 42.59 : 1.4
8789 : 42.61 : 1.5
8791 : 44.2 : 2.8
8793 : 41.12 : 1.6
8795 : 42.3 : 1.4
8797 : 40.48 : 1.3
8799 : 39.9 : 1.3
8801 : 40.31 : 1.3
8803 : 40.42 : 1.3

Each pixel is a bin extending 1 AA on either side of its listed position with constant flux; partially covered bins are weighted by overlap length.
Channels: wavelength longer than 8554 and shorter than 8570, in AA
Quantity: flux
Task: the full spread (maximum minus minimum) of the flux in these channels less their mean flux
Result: -36.4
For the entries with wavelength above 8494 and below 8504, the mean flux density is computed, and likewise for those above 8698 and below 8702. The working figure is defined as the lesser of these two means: 35.0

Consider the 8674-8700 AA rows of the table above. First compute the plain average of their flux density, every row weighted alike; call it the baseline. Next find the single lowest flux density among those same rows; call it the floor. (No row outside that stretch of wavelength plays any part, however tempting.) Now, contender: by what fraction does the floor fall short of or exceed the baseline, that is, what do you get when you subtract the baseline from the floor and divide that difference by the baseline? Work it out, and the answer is -0.057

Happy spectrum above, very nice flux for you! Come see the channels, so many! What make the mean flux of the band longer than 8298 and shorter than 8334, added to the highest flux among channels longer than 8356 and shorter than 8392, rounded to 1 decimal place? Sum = 81.1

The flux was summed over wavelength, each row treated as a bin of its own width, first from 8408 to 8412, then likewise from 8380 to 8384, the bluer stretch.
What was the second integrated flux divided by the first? 0.99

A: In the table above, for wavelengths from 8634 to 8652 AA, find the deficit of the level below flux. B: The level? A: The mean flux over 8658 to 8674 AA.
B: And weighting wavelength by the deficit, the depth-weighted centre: 8643.0 AA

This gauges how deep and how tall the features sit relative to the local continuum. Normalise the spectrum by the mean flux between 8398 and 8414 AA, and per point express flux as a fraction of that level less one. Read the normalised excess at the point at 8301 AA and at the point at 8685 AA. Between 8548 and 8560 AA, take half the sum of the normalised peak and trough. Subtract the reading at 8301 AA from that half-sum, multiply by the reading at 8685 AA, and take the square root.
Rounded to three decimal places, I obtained 0.084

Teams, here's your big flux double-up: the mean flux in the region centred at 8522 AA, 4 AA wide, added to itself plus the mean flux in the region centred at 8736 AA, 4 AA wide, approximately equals 121.5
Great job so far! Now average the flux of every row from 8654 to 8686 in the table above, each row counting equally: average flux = 37.0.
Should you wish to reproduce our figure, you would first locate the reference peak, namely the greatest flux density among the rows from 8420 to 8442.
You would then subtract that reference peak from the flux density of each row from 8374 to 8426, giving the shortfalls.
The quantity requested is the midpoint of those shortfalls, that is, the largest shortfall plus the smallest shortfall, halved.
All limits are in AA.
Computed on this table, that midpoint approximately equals -3.4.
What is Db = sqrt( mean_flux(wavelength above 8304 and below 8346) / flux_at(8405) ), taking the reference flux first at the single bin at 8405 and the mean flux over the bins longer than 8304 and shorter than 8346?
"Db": 0.98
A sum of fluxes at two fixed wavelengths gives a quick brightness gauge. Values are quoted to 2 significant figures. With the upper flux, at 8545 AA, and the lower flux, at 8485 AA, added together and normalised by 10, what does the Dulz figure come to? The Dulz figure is 7.1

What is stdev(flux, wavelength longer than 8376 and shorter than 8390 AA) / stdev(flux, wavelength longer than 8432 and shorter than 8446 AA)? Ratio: 0.32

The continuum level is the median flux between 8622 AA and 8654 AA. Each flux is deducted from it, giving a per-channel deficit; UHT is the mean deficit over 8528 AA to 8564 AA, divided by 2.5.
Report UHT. 2.2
